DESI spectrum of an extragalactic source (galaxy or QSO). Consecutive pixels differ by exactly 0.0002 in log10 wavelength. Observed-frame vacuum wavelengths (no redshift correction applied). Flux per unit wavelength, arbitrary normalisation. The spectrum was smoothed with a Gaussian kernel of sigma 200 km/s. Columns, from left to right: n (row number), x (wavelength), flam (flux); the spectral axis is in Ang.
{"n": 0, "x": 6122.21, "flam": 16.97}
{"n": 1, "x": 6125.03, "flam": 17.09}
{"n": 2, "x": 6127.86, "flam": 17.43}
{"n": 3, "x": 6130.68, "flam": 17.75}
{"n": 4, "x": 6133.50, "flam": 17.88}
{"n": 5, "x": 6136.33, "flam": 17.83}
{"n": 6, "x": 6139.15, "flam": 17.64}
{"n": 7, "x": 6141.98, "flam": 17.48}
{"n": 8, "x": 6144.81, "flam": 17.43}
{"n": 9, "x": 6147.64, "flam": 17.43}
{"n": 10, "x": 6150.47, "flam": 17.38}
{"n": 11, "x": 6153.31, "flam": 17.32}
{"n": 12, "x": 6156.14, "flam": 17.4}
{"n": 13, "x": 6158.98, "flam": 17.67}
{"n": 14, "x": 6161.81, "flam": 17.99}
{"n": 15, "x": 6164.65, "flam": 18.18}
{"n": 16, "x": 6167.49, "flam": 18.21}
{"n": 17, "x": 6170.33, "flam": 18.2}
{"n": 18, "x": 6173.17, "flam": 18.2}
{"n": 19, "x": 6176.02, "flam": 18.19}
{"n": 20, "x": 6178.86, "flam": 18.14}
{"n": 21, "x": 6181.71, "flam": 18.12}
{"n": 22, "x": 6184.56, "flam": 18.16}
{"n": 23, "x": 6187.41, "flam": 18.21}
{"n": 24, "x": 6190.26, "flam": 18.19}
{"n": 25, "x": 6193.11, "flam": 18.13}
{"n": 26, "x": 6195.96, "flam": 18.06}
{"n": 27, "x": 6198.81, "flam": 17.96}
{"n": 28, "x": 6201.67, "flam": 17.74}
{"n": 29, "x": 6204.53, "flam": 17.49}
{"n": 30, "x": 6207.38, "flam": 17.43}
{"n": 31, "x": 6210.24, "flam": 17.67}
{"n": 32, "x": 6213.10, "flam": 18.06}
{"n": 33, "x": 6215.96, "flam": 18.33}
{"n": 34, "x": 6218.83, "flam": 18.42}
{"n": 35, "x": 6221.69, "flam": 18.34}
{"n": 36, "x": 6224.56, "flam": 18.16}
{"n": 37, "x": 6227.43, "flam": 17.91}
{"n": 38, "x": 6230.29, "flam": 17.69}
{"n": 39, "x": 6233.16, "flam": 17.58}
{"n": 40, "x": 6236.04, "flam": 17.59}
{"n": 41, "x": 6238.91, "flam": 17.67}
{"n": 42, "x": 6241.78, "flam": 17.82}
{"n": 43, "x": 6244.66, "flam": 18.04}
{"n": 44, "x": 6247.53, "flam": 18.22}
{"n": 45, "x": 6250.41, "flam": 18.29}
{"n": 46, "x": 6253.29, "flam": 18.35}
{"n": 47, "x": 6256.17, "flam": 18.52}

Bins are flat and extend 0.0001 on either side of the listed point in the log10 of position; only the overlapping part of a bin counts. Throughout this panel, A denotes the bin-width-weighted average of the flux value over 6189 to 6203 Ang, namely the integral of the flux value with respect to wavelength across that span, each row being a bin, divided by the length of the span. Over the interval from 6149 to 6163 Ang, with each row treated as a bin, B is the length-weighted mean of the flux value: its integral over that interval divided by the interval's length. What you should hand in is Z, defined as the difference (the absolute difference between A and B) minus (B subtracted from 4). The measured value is 14.02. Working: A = 18.0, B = 17.5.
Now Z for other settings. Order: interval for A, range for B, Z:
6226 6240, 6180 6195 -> 14.62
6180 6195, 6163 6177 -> 14.22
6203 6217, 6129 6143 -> 13.79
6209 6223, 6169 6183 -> 14.17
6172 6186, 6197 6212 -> 14.15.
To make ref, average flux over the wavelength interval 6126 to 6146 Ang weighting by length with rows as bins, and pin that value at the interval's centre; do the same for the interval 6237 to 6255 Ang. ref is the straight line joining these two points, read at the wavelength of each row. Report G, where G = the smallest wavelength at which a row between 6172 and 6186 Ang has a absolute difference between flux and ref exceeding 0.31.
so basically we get 6173.17 Ang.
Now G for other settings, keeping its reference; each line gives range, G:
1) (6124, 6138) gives 6125.03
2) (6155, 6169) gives 6164.65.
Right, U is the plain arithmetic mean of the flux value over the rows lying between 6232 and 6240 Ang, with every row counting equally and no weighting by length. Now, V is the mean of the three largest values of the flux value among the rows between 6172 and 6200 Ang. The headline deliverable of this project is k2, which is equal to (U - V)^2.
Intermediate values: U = 17.6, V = 18.2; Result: 0.34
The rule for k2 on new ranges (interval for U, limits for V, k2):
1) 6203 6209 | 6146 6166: 0.24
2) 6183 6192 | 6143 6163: 0.24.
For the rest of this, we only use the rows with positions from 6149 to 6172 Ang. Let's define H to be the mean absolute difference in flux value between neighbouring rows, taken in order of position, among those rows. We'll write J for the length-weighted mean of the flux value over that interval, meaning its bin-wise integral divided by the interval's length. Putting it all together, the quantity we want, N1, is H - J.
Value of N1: -17.7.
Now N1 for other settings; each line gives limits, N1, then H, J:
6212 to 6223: -18.1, 0.15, 18.3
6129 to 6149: -17.5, 0.10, 17.6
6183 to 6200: -18.1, 0.06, 18.1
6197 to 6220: -17.7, 0.22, 17.9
